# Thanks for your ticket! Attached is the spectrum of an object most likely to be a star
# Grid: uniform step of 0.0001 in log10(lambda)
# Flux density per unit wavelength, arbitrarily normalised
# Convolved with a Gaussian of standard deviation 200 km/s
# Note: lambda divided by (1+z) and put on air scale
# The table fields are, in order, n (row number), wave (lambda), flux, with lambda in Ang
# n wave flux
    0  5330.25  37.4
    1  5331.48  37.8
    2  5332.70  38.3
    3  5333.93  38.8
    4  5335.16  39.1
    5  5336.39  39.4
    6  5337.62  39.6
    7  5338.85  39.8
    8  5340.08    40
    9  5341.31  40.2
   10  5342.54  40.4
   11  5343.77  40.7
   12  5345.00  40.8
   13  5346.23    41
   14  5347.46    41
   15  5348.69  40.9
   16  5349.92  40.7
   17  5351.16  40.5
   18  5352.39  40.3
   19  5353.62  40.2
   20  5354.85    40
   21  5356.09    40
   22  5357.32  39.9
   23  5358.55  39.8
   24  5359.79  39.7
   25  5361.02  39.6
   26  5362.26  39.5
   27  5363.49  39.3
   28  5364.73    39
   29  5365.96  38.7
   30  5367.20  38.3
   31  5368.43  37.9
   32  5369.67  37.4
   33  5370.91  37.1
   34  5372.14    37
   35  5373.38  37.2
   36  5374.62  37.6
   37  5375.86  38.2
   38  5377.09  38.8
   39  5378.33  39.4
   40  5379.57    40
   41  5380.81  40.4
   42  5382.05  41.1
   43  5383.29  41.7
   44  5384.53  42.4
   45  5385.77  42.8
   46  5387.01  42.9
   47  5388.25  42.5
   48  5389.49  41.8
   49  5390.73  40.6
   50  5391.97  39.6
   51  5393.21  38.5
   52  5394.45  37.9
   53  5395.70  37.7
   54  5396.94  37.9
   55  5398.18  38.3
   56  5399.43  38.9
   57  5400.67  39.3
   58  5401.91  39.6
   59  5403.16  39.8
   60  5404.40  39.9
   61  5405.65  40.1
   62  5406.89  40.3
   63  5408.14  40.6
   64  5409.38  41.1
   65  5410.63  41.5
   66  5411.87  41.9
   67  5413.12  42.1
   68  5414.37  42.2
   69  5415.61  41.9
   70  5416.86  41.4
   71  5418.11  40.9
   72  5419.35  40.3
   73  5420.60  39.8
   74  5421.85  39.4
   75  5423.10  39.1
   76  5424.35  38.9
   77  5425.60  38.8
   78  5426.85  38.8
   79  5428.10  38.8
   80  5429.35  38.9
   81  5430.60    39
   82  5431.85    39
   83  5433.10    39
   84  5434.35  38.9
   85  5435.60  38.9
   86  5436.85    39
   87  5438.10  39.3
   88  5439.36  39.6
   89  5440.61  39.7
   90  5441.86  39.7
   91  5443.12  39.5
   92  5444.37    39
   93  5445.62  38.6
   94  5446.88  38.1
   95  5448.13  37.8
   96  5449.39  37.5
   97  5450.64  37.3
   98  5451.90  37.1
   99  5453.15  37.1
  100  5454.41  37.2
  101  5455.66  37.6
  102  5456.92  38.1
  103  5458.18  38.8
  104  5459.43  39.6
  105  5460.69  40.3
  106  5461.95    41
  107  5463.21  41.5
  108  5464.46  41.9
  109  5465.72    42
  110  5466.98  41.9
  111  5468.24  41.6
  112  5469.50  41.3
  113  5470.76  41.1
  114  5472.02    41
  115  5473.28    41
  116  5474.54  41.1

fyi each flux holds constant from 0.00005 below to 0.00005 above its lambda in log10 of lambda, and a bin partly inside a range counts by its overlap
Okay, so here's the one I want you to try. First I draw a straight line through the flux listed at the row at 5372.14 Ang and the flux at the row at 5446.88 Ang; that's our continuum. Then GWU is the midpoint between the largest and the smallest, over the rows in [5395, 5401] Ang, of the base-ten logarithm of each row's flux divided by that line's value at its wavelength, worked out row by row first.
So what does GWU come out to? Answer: 0.013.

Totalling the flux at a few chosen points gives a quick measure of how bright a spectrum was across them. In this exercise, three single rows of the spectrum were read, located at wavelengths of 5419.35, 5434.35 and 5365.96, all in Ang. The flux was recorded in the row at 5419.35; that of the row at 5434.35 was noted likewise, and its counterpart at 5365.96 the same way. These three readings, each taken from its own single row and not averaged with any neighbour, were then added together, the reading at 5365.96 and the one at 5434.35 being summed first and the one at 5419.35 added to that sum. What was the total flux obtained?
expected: 118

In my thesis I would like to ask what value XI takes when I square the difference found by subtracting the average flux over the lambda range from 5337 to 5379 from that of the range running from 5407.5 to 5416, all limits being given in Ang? 4.8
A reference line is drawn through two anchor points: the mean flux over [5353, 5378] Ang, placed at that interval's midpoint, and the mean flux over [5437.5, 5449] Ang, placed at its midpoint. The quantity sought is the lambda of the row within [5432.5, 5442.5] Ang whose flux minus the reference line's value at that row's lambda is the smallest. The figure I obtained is 5435.60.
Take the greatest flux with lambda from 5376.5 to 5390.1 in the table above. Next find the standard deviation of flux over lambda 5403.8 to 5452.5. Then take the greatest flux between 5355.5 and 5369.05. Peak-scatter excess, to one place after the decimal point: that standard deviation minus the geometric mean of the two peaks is -40.1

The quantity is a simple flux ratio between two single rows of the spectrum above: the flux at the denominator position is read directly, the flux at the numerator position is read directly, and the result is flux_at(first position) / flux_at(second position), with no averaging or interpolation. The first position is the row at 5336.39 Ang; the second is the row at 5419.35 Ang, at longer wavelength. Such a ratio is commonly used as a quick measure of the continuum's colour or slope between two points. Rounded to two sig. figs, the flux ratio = 0.98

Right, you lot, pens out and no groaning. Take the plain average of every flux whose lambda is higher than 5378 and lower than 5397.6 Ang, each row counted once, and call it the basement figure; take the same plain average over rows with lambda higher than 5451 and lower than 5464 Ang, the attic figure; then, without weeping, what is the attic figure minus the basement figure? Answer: -1.6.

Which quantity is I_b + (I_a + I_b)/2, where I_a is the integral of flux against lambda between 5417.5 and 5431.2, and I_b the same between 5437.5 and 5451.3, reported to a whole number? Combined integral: 1071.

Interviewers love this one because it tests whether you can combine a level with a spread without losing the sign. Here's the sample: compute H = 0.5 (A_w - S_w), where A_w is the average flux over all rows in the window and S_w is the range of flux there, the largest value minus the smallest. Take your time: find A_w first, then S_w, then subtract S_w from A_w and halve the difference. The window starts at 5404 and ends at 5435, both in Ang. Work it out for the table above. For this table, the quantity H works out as 18.4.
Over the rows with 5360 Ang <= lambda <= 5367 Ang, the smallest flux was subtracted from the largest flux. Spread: 0.90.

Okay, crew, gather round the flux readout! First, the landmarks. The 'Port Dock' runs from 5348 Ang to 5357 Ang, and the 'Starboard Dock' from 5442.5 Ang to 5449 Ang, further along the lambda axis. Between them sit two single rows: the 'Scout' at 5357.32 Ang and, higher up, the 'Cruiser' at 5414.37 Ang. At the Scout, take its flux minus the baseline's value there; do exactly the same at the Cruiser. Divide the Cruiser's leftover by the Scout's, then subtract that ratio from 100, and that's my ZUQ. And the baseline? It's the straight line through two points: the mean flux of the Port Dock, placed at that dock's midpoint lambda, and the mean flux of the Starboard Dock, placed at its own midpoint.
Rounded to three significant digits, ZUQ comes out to 108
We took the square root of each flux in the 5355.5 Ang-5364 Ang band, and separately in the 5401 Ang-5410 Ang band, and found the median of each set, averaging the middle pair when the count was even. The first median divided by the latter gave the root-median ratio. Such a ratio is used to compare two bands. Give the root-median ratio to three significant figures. 0.995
